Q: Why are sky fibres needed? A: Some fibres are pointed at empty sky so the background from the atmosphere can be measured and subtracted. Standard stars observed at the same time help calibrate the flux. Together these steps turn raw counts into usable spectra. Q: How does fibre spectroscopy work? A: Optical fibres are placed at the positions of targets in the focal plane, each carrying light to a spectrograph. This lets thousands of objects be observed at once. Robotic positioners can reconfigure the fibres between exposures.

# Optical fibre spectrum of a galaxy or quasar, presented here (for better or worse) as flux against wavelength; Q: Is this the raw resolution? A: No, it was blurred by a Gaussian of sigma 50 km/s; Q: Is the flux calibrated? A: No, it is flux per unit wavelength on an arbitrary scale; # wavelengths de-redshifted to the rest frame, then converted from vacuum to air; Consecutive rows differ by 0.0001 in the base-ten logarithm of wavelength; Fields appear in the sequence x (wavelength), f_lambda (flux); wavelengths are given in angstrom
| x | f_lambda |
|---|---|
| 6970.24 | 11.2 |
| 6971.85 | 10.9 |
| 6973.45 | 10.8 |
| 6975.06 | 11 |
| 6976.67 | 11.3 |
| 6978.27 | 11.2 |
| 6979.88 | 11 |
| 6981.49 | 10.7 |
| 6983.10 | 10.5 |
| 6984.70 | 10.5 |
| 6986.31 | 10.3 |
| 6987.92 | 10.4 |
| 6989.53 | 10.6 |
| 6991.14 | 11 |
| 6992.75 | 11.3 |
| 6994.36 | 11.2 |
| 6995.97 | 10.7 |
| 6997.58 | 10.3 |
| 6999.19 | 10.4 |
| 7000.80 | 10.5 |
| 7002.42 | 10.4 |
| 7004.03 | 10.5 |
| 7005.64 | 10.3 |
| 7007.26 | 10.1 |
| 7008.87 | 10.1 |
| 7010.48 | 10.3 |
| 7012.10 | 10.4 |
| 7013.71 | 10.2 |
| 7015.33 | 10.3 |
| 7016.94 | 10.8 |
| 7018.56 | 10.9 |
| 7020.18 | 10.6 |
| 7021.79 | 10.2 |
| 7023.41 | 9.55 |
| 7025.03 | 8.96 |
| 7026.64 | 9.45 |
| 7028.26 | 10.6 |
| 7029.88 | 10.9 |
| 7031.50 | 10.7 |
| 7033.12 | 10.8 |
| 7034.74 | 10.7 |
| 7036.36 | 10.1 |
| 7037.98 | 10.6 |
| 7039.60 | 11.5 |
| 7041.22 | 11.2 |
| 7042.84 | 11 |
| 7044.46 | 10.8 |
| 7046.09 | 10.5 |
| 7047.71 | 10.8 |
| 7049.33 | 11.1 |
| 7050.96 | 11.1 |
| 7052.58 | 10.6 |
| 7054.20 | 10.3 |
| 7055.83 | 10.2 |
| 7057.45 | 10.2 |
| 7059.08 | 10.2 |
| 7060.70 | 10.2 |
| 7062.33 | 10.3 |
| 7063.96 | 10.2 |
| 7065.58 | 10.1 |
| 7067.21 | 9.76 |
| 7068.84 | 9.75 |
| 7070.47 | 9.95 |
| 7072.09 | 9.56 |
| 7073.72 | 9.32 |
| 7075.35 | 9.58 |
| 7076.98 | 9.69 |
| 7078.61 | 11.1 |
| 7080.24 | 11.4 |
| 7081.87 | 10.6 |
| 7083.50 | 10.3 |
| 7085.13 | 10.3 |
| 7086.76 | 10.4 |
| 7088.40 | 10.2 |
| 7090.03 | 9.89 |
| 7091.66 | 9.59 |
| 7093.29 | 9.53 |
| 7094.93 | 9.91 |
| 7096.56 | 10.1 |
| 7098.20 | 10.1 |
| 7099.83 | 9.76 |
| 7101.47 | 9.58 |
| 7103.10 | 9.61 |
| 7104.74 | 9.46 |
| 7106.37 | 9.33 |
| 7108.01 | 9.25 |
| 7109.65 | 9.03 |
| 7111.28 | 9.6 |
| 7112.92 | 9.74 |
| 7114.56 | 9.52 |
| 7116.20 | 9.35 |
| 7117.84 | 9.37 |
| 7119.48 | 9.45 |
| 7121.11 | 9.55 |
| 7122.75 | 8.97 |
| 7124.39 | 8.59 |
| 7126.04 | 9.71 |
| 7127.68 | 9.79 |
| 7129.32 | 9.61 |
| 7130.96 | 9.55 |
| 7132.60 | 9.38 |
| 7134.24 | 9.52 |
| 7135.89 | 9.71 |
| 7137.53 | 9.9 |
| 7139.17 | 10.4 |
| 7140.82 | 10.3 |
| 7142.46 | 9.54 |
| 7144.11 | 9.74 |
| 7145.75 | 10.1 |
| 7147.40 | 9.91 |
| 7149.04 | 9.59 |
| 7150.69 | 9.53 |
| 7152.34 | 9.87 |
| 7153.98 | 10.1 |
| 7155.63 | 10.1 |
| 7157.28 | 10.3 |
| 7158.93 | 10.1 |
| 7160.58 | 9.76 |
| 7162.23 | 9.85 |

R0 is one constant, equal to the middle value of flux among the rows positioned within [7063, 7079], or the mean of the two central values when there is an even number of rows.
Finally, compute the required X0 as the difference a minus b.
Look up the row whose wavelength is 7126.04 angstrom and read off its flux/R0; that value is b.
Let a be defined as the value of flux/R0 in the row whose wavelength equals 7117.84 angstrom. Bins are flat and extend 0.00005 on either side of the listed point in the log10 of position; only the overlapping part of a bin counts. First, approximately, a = 0.96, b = 1.00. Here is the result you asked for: -0.03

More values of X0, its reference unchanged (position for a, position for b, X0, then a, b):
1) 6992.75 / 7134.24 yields 0.18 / 1.16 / 0.98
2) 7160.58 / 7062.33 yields -0.06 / 1.00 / 1.06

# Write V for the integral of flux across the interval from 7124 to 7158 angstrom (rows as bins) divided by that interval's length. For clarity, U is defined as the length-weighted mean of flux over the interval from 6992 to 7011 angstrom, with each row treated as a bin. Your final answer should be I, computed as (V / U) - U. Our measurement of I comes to -9.58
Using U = 10.5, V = 9.8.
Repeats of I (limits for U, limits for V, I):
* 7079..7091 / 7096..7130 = -9.55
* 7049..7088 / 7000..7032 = -9.24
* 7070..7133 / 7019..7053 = -8.65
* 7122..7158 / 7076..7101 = -8.69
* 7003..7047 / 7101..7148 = -9.53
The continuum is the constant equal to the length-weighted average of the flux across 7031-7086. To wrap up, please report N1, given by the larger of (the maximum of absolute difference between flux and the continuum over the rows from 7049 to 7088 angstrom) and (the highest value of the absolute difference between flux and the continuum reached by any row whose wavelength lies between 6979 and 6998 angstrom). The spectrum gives 1.1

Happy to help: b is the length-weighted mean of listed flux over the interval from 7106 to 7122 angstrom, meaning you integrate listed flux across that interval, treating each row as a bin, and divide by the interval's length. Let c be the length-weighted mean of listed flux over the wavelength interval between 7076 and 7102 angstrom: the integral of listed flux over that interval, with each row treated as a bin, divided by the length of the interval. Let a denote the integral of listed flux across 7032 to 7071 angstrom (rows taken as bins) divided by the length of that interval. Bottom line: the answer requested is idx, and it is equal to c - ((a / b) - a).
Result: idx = 19.5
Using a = 10.5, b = 9.42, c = 10.2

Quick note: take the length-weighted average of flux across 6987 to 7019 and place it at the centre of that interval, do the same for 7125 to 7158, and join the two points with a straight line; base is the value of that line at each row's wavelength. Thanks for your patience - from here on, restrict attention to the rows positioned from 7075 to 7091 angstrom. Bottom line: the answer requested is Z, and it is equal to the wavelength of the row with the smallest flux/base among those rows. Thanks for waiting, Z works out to 7075.35 angstrom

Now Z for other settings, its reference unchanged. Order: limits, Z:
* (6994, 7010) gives 7007.26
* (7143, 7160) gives 7150.69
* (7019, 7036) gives 7025.03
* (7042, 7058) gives 7055.83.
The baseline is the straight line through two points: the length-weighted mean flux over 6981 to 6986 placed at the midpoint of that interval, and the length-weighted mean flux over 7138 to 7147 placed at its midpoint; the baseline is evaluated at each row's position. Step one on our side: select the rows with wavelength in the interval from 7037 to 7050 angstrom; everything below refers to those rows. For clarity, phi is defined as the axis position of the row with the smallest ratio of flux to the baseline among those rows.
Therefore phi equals 7046.09 angstrom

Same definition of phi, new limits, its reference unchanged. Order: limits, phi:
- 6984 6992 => 6986.31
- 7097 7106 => 7104.74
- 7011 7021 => 7013.71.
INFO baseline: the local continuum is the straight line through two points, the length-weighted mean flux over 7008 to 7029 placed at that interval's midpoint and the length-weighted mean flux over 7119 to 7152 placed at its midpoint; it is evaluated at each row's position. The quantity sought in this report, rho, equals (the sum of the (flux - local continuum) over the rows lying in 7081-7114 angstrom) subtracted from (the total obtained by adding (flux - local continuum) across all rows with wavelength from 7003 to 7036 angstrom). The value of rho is 2.9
